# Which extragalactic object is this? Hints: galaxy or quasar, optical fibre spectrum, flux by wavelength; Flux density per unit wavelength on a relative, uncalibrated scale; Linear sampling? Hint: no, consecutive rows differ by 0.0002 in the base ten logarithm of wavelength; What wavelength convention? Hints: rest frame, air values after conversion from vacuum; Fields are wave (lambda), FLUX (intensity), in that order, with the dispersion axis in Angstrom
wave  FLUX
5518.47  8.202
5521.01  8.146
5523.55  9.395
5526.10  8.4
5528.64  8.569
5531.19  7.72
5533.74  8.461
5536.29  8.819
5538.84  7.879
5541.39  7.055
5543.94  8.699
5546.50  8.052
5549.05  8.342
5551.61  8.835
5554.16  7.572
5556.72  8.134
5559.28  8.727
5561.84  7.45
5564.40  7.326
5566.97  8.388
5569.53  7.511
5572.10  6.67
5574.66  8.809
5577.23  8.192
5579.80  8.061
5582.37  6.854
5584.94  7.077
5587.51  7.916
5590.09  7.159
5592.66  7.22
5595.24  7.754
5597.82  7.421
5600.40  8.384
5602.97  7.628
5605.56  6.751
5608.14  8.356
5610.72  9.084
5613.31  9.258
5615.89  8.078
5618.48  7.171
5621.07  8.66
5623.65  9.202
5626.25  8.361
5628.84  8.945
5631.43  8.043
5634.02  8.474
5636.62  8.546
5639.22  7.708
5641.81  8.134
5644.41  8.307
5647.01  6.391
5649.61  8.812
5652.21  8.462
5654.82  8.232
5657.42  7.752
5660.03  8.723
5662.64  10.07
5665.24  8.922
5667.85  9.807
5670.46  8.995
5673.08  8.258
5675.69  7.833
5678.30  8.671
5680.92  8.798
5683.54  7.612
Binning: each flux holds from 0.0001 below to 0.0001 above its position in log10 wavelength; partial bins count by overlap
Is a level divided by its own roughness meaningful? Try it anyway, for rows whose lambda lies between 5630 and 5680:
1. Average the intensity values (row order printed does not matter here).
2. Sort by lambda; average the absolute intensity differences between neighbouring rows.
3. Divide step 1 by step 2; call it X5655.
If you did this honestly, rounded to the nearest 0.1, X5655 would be 10.5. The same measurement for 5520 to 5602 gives 10.5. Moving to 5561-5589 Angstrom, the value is 9.5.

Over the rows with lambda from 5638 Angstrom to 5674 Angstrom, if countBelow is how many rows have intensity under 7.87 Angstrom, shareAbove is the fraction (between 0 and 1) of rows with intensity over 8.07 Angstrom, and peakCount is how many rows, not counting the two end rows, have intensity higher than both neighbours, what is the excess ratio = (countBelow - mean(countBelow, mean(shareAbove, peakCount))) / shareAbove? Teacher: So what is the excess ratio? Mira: 0.4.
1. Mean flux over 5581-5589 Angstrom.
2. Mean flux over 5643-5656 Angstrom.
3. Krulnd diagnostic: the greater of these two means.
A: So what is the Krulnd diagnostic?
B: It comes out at 8.04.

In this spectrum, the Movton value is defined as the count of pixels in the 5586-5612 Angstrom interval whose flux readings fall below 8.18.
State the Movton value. 7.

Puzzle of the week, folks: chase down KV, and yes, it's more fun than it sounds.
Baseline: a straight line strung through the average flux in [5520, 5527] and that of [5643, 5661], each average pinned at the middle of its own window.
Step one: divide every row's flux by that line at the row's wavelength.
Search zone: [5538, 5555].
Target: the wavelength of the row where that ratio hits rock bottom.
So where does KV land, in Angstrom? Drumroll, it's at 5541.39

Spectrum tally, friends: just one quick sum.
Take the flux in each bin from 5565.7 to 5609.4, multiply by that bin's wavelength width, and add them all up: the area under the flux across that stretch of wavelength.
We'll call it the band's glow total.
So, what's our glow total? 335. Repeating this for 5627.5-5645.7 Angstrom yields 151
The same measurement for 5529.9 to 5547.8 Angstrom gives 145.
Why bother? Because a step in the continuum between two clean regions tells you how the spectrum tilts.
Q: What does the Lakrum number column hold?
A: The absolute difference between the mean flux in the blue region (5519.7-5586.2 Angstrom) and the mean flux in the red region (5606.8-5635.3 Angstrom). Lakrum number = 0.47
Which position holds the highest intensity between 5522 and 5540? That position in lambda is 5523.55 Angstrom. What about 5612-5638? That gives 5613.31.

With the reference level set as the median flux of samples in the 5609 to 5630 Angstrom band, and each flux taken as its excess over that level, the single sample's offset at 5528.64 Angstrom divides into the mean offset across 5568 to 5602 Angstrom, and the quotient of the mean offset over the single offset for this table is 5.1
